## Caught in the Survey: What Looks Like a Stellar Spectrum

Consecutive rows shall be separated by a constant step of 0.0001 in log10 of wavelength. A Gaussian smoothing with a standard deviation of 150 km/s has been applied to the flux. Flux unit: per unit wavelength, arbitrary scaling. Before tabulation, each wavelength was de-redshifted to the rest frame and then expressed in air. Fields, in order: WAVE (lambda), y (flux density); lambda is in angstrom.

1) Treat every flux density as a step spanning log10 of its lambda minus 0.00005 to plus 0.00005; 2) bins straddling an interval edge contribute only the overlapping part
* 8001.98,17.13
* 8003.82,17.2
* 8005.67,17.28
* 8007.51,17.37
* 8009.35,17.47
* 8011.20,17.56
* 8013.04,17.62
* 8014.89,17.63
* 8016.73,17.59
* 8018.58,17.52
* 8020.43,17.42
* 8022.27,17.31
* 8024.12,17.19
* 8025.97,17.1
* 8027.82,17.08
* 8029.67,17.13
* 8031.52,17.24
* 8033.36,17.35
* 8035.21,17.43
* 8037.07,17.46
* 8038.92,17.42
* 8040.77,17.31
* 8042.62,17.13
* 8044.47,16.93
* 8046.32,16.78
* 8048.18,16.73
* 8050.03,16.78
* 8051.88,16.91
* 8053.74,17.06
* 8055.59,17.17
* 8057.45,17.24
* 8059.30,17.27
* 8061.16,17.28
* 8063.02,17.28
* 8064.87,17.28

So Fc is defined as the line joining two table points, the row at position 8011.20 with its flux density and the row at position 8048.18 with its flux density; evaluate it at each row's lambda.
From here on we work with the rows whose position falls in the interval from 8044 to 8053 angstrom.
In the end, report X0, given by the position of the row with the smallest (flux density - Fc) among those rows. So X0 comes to 8048.18 angstrom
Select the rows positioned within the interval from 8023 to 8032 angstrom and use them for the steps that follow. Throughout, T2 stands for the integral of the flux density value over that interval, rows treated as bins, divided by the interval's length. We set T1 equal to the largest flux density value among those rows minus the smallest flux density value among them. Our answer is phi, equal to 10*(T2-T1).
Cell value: 170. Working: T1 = 0.160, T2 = 17.1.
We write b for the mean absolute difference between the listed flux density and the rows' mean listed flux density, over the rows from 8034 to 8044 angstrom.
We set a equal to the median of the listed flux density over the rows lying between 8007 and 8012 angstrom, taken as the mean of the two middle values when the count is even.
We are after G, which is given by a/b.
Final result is 168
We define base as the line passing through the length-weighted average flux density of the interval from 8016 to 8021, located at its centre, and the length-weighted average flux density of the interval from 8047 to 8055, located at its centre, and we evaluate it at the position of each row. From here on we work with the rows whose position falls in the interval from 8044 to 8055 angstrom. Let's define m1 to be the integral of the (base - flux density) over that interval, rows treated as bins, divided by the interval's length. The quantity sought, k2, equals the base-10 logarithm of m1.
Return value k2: -1.5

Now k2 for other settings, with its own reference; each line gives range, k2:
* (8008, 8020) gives -1.7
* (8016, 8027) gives -1.1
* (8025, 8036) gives -1.4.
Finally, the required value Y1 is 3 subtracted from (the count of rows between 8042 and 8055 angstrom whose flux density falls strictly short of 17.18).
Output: 4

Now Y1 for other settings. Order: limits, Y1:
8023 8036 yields 0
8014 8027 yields -2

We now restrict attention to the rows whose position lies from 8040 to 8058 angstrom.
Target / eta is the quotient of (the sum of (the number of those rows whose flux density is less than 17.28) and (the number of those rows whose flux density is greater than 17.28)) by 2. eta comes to 5.0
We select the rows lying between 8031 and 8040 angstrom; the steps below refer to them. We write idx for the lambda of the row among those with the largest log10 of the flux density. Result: 8037.07 angstrom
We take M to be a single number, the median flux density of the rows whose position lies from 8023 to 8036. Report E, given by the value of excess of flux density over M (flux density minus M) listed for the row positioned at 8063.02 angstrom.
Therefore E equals 0.09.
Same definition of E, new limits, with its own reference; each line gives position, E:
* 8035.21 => 0.24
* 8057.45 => 0.05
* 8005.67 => 0.09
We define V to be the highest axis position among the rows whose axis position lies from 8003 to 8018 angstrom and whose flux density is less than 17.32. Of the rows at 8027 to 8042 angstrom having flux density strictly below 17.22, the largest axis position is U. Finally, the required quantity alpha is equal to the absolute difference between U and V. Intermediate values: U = 8029.67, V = 8005.67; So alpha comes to 24.0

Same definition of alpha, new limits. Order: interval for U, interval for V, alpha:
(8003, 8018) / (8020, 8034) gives 27.7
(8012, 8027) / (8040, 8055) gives 27.8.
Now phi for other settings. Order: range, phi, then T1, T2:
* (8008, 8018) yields 174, 0.160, 17.6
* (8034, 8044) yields 170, 0.330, 17.3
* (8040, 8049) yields 164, 0.580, 17.0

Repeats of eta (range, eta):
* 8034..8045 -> 3.0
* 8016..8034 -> 5.0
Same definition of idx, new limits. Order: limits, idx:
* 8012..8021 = 8014.89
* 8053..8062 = 8061.16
